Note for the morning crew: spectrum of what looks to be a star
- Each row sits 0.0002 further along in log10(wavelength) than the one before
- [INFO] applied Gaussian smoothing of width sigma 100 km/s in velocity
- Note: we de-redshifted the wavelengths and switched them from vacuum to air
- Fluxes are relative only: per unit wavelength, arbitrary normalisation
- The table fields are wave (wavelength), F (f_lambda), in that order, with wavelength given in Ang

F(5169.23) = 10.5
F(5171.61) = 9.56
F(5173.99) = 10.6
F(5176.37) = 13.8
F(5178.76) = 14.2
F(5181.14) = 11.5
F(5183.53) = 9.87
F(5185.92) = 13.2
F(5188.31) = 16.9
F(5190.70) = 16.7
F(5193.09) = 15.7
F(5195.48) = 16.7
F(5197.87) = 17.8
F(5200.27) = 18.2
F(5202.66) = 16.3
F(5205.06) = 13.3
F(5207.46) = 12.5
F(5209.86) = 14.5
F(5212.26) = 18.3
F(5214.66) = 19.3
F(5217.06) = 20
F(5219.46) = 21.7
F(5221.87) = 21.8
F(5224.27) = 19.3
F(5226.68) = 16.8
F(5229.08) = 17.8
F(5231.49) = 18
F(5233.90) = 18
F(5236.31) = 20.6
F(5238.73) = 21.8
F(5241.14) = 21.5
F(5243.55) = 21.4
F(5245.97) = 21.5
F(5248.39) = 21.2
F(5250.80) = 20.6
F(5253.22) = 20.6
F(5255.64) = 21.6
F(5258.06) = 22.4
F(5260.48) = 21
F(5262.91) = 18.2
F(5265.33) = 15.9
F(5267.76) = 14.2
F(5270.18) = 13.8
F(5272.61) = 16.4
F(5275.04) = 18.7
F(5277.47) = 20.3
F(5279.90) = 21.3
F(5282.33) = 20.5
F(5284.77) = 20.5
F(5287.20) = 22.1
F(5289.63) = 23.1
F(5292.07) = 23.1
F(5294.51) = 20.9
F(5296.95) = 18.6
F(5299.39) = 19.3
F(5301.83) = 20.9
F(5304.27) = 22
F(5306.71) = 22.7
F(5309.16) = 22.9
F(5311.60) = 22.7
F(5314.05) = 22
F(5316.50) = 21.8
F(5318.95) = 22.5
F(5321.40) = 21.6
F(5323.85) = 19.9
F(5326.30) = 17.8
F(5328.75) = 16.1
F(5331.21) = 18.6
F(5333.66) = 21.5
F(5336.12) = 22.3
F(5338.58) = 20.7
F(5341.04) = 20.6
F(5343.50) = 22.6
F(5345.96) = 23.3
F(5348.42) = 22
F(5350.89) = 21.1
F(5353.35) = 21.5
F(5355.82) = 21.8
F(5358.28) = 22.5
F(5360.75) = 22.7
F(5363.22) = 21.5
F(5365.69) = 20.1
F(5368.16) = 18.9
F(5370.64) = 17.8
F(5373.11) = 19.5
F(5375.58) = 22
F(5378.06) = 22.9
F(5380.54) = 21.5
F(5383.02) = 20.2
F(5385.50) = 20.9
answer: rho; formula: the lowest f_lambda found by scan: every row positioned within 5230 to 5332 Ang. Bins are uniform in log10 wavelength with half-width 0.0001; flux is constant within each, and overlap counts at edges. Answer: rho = 13.8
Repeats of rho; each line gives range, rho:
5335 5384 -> 17.8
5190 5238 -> 12.5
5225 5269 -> 14.2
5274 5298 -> 18.6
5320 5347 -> 16.1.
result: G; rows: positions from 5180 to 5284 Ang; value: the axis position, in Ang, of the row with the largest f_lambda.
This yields 5258.06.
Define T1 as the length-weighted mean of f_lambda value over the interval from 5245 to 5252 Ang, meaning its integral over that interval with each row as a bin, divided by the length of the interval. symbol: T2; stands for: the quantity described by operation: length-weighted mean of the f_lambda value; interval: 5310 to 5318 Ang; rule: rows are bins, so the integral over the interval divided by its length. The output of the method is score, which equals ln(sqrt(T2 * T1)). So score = 3.07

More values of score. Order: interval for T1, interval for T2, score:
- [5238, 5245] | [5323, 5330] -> 2.98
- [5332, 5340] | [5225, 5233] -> 2.97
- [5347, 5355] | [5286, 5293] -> 3.10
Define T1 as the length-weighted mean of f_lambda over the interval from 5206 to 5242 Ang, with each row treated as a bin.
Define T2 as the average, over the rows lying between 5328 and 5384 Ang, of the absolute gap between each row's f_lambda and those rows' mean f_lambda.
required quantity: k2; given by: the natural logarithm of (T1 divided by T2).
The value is 2.6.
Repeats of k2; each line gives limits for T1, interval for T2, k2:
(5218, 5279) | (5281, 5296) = 2.9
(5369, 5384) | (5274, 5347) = 2.7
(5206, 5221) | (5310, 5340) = 2.4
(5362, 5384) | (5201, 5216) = 2.2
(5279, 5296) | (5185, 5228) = 2.3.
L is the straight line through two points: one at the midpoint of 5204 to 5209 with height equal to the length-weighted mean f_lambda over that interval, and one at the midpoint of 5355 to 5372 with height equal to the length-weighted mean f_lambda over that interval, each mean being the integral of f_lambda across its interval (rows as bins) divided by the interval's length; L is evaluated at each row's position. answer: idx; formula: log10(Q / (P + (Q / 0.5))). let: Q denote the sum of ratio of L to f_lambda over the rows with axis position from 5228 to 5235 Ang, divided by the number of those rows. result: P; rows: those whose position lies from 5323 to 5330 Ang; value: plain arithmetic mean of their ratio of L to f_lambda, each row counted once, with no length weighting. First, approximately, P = 1.06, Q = 0.79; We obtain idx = -0.52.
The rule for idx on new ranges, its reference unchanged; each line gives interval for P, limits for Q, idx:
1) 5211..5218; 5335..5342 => -0.44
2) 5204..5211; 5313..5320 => -0.50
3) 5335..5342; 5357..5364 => -0.48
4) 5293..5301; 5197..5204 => -0.51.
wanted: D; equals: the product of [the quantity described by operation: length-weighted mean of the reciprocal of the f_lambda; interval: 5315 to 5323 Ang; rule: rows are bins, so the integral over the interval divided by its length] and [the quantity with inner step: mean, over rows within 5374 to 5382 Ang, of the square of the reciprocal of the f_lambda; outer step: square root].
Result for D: 0.0021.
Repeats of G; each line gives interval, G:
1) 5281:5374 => 5345.96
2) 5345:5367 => 5345.96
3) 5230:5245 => 5238.73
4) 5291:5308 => 5292.07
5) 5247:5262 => 5258.06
